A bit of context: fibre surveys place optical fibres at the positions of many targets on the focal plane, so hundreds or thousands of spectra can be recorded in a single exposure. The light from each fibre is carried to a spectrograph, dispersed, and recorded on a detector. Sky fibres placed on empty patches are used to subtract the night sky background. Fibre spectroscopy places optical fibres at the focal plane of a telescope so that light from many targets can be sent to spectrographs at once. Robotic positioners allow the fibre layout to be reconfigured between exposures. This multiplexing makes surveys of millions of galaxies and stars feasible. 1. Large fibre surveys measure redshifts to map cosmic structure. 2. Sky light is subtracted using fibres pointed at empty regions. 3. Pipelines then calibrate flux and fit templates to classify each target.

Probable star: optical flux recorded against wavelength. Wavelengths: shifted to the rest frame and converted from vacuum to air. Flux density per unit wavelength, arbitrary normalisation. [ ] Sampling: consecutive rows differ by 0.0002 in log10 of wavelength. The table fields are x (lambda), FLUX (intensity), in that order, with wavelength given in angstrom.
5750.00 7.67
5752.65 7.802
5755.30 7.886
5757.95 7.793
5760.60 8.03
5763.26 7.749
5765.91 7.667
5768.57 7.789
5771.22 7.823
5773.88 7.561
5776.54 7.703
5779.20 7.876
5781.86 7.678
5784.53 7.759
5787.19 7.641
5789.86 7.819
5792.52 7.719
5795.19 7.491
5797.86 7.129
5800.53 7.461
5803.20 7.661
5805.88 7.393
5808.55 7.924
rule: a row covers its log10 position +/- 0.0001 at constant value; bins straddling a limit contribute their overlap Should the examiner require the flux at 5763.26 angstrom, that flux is 7.749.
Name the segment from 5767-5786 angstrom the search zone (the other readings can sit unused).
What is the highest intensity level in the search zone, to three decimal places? 7.876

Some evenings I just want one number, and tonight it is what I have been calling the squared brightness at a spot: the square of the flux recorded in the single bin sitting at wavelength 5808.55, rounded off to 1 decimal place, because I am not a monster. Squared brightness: 62.8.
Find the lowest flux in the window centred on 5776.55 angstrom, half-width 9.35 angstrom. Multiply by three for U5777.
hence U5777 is 22.7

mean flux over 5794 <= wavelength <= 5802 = 7.36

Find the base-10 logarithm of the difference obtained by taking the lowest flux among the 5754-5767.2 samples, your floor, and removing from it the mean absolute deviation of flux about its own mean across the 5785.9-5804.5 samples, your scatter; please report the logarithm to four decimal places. 0.8748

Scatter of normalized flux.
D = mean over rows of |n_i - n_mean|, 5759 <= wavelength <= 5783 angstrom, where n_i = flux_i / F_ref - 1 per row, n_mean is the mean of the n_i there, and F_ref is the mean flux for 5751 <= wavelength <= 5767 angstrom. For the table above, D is 0.013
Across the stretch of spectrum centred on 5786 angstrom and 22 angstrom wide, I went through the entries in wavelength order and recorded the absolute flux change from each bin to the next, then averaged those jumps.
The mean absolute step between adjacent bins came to 0.15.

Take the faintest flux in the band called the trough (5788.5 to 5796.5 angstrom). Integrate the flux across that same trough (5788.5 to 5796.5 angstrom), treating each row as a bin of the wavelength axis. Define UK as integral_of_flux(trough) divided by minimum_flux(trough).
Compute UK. 8.20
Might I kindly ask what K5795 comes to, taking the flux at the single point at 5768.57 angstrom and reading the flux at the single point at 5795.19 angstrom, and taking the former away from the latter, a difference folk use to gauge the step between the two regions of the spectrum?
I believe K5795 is -0.30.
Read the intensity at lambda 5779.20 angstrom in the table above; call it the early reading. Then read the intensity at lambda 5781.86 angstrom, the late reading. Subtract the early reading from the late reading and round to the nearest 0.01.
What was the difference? -0.20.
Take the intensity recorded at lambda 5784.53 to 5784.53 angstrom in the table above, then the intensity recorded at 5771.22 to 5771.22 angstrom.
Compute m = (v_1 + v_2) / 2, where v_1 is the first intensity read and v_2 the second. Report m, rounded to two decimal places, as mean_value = 7.79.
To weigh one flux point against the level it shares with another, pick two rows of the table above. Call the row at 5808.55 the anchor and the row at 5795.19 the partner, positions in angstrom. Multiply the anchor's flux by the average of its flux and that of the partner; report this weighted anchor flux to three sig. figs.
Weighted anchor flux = 61.1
